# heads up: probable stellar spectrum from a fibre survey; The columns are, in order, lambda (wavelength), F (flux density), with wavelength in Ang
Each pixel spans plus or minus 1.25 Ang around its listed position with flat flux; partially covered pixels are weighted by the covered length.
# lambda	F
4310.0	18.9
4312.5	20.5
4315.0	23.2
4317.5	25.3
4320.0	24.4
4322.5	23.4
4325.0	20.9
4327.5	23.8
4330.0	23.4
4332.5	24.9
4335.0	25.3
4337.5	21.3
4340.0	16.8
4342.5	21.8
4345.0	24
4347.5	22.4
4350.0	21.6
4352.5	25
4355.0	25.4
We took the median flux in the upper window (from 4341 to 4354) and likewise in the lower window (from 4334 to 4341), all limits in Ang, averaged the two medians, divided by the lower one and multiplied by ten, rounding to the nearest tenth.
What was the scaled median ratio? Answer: 10.3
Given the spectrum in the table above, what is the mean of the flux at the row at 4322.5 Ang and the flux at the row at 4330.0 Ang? 23.4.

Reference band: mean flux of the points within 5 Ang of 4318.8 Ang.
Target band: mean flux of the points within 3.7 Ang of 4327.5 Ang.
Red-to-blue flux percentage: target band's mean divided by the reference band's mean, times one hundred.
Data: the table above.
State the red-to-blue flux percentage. 94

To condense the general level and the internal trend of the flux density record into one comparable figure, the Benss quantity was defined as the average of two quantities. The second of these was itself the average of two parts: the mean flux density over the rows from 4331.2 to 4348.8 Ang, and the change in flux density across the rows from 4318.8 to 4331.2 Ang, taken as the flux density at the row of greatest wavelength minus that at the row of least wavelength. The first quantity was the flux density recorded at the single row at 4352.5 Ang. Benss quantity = 17.84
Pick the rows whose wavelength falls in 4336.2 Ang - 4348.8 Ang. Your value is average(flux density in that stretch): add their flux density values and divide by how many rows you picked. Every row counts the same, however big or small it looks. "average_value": 21.3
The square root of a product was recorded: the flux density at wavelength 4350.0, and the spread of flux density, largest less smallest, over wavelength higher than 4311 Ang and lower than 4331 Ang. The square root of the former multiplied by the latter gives 10.2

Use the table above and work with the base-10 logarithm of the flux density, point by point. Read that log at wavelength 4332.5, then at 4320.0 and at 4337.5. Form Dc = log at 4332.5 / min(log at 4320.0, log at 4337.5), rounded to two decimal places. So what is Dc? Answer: 1.05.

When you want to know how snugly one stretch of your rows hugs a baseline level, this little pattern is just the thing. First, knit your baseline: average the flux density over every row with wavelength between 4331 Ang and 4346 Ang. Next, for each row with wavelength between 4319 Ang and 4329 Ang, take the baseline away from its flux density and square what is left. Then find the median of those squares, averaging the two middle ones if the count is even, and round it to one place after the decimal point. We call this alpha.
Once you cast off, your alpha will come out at 2.1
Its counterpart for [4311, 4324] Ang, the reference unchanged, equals 3.4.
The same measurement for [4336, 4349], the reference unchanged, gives 1.1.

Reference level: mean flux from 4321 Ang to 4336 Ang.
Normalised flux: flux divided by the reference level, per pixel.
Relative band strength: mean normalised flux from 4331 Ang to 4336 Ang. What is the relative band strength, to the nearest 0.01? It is 1.06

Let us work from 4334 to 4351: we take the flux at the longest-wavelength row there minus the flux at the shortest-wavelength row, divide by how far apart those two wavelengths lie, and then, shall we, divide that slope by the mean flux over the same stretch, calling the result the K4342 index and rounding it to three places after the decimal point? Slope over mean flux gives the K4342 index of -0.011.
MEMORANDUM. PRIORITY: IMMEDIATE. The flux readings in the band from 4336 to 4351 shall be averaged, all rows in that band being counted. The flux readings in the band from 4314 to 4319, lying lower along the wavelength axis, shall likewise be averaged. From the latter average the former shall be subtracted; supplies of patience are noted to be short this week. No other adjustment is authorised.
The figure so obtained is 2.9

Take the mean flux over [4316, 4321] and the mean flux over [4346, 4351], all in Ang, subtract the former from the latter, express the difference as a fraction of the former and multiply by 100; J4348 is -11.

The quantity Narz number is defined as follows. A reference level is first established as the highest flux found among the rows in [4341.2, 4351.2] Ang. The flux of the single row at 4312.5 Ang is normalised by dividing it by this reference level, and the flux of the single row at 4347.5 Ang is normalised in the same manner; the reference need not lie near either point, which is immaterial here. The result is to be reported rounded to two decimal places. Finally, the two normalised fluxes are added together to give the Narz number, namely 1.79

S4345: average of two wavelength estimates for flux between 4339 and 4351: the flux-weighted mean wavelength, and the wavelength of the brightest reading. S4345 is 4345.1 Ang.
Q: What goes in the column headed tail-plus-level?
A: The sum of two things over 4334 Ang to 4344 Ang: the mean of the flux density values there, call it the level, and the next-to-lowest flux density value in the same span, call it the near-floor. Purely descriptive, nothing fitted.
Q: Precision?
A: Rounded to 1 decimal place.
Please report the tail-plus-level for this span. 42.6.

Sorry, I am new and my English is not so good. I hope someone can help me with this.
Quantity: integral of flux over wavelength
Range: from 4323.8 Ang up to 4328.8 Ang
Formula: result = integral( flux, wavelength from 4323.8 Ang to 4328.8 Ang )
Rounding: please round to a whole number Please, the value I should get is 112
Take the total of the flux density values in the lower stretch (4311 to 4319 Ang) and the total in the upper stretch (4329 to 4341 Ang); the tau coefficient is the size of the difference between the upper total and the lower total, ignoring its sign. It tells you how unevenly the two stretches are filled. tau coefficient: 43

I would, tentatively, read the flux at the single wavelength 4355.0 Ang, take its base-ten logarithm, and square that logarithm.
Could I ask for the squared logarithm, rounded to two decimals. 1.97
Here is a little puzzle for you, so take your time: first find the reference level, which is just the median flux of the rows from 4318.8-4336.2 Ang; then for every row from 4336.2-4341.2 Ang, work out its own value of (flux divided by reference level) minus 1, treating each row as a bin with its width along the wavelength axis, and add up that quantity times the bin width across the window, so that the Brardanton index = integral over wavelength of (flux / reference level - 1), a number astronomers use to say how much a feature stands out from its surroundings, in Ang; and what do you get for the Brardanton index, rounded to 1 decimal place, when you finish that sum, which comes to -1.0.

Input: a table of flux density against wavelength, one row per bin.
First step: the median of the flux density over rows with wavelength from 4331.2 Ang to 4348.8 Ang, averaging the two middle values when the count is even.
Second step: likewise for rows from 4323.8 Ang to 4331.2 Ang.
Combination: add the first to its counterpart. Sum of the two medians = 45.8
